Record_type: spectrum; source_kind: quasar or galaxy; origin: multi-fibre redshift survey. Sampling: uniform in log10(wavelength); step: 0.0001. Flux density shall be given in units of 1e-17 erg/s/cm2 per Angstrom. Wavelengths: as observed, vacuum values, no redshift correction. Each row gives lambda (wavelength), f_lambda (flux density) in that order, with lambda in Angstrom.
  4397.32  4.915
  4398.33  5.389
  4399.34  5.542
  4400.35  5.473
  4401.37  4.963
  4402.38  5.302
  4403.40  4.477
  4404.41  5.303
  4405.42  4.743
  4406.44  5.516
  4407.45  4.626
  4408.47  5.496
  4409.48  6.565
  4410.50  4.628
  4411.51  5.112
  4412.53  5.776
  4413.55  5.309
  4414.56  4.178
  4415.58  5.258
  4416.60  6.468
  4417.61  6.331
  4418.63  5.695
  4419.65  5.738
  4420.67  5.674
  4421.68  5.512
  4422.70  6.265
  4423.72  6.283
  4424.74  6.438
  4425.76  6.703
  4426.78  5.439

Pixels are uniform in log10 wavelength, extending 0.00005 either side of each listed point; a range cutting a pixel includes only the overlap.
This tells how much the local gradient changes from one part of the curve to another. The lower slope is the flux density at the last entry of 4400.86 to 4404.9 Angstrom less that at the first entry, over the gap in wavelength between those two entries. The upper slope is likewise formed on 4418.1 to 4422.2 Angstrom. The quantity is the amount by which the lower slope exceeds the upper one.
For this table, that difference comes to 0.17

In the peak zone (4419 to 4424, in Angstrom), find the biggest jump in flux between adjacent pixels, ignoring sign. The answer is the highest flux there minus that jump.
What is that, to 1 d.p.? 5.5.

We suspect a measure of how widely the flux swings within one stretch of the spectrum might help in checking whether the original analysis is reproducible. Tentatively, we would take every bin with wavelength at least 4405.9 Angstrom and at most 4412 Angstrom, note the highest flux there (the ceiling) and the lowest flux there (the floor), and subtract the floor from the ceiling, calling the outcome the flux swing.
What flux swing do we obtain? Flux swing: 1.94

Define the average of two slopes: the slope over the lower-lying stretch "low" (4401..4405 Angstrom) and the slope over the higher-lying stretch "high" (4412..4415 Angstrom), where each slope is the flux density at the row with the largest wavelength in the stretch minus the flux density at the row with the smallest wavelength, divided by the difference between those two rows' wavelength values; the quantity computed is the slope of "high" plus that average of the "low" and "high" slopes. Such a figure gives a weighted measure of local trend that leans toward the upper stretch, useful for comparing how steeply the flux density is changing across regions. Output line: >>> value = -1.1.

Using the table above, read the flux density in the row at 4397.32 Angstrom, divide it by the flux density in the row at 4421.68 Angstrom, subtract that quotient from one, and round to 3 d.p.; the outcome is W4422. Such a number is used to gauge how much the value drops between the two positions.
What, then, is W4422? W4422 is 0.108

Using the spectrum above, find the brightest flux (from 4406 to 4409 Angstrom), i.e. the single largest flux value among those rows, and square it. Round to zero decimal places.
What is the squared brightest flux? 30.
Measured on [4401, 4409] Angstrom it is 30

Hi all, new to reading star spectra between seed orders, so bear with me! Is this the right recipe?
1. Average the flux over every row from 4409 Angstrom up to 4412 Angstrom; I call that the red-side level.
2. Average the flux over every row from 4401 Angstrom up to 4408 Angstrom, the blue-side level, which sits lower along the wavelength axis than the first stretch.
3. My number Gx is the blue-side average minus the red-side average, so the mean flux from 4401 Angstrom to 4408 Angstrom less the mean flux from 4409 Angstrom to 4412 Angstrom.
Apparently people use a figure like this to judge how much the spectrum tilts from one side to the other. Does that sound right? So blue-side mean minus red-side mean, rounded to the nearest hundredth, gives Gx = -0.44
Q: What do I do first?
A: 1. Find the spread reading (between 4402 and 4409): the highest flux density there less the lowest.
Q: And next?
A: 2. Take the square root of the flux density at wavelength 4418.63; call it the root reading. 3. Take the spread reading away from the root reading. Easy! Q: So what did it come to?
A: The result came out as 1.3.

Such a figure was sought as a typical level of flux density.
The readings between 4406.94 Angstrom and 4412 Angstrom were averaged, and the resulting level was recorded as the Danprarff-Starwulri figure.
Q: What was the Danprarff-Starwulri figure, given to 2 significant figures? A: 5.3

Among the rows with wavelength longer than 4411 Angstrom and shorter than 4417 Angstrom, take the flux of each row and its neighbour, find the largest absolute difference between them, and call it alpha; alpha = 1.21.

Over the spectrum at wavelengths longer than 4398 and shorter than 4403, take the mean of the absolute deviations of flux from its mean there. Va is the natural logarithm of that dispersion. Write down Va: -1.8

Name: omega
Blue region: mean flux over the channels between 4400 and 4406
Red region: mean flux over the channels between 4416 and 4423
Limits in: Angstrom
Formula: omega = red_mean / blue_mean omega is 1.18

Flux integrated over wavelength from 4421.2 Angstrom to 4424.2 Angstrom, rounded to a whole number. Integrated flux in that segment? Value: 18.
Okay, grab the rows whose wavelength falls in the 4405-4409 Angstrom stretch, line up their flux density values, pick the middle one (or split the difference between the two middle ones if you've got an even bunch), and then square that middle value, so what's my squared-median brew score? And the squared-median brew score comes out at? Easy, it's 26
